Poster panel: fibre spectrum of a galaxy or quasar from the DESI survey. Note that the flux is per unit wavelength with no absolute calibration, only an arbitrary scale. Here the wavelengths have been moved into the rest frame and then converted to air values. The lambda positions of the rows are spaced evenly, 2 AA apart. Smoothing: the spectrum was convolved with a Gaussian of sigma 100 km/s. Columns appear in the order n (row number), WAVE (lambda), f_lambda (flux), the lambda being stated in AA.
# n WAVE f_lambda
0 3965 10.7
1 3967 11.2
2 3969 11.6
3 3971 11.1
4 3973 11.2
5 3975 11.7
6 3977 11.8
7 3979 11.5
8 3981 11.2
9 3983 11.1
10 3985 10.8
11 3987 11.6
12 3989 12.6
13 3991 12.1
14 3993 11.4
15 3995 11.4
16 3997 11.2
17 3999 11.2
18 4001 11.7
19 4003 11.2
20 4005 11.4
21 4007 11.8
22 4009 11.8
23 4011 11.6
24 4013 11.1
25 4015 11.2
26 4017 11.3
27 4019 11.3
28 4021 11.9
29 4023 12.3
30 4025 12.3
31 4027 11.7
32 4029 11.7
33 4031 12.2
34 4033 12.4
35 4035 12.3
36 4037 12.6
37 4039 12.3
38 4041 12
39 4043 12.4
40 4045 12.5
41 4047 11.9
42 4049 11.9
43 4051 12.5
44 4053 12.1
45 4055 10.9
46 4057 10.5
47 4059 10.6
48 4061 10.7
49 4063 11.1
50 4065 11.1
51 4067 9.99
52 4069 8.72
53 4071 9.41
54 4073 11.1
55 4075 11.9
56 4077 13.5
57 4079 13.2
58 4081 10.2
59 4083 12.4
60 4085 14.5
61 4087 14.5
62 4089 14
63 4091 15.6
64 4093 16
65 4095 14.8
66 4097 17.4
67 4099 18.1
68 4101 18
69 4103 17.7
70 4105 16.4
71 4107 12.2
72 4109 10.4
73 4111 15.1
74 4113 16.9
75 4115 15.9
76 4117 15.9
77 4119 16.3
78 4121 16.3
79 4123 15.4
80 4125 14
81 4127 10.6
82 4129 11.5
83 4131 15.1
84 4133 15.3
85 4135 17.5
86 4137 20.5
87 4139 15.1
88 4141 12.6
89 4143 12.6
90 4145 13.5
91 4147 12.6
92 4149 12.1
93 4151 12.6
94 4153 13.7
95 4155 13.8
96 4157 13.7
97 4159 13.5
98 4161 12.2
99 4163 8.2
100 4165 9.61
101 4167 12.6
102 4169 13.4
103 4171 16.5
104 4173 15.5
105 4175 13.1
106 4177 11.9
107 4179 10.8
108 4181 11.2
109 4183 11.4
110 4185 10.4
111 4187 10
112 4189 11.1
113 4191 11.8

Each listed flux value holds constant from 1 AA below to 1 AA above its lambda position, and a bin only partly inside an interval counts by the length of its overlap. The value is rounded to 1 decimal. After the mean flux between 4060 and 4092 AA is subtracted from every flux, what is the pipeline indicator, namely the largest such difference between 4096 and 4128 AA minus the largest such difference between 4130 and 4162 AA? -2.4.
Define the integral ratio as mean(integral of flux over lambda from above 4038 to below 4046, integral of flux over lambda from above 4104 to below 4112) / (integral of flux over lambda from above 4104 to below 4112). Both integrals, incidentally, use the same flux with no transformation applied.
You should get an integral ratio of 0.95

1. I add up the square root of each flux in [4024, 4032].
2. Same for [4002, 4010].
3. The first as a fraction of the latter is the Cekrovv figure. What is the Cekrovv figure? 1.02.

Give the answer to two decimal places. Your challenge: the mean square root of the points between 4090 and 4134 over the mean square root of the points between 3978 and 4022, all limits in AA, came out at 1.15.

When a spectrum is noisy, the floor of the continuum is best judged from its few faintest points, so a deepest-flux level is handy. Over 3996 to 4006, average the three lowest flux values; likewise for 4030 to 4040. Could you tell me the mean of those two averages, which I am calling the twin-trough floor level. 11.7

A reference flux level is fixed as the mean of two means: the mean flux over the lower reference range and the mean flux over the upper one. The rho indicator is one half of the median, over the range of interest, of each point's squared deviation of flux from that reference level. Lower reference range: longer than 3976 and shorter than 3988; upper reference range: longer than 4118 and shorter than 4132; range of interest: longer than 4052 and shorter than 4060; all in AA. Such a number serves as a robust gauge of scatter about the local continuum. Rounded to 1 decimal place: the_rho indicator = 2.0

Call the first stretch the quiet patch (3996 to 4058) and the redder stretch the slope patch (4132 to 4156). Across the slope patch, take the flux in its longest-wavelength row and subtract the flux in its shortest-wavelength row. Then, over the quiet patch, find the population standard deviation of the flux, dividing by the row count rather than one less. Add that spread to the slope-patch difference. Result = -1.0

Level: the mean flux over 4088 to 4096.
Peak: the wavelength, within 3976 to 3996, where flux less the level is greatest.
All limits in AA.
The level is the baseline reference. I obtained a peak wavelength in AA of 3989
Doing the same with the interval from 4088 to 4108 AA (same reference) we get 4099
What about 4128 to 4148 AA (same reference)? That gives 4137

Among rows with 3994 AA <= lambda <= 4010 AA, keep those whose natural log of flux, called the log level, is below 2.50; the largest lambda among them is 4009 AA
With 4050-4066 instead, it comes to 4065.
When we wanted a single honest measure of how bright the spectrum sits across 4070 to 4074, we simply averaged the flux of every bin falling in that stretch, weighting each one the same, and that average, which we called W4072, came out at 10.3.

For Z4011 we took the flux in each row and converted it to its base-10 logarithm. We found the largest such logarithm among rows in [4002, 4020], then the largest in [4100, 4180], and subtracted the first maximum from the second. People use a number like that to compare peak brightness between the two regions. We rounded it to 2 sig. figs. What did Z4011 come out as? 0.24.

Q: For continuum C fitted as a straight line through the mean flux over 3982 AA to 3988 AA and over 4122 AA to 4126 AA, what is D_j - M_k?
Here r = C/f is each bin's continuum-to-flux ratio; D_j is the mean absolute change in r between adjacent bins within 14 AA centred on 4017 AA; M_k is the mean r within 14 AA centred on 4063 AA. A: -1.250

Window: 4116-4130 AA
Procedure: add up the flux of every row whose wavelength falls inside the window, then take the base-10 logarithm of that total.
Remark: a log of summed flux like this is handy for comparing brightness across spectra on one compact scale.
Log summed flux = 2.000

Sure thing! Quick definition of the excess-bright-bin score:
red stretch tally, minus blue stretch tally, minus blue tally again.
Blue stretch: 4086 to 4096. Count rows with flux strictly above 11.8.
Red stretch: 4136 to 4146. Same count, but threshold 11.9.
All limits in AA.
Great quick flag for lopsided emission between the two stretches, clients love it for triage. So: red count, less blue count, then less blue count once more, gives -5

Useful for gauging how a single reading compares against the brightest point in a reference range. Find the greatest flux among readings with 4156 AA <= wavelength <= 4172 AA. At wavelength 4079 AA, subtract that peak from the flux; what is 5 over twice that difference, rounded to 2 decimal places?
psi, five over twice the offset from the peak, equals -0.76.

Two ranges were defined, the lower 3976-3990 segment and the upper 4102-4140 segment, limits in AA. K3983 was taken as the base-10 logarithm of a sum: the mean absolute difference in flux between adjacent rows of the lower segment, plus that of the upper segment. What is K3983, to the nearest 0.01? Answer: 0.39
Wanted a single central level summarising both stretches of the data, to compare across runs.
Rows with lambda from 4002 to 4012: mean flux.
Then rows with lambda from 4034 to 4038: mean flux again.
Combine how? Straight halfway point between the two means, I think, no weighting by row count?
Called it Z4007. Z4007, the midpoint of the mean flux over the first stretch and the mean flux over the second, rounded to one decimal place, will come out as 12.0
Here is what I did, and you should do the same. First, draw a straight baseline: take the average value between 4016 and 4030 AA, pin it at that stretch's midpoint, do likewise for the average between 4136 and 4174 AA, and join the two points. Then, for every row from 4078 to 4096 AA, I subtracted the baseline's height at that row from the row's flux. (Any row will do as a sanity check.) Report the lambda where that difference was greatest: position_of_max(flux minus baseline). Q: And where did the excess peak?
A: 4093 AA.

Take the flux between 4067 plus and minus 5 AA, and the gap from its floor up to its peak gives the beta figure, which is 2.4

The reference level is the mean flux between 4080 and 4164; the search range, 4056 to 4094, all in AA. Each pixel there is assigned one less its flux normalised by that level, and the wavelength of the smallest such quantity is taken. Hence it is 4093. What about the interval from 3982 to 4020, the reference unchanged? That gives 3989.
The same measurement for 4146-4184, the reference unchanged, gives 4171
